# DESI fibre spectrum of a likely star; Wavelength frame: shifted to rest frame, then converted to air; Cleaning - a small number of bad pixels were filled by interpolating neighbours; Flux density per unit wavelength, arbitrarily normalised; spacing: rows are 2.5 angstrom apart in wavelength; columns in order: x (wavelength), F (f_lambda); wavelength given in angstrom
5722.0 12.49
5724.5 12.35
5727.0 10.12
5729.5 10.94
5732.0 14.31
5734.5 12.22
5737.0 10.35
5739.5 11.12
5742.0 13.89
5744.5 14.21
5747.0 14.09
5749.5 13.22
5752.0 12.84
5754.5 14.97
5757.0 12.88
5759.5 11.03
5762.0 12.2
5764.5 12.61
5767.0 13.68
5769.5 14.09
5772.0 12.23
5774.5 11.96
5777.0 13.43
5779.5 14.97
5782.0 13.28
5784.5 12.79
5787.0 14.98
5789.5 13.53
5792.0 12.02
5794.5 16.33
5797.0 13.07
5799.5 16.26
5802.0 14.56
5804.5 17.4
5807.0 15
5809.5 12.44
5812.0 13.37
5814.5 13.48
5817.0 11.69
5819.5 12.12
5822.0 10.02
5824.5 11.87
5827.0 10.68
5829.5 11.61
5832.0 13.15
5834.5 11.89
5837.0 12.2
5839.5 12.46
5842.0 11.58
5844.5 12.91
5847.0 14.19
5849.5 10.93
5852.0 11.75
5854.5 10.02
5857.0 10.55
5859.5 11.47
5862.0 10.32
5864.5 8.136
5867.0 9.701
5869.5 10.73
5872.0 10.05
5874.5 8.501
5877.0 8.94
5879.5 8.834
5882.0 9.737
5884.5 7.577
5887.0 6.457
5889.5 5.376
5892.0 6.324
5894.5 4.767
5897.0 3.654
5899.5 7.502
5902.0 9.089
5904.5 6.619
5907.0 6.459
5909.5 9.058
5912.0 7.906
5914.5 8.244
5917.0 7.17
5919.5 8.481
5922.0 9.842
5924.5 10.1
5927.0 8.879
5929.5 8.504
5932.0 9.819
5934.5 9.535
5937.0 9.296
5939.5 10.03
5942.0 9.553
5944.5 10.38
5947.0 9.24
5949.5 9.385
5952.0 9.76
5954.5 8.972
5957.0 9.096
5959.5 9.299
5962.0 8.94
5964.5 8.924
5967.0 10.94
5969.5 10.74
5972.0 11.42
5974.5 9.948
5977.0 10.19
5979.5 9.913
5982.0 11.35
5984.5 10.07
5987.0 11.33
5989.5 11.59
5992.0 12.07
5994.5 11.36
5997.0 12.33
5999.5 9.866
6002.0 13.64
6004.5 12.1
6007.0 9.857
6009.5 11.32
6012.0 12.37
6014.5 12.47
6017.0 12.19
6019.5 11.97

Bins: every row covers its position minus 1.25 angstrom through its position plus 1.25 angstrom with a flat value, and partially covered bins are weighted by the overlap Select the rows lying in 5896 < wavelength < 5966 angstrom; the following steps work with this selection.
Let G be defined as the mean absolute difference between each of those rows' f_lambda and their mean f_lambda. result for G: 1.0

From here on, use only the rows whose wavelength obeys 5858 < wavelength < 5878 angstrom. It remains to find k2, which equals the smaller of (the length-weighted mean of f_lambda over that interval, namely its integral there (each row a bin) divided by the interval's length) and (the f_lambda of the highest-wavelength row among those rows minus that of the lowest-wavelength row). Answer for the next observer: -2.5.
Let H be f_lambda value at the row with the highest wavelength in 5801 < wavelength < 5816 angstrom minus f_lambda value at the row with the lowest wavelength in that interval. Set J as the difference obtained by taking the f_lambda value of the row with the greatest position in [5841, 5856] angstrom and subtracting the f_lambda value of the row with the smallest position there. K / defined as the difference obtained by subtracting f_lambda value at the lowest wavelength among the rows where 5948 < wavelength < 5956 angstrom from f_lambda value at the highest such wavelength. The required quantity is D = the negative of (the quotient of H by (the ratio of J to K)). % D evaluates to 0.3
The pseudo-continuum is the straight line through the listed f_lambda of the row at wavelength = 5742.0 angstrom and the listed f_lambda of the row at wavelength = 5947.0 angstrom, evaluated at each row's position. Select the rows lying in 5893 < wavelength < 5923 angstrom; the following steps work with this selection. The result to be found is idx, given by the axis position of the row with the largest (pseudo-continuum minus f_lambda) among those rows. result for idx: 5897.0 angstrom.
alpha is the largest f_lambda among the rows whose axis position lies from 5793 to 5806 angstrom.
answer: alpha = 17.4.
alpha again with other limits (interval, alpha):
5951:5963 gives 9.76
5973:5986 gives 11.35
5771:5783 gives 14.97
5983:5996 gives 12.07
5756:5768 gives 13.68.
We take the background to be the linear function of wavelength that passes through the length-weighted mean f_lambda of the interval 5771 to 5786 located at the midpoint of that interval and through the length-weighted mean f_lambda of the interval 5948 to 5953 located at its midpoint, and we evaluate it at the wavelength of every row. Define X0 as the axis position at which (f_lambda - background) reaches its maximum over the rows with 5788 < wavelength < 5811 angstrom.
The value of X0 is 5804.5 angstrom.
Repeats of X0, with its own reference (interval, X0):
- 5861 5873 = 5869.5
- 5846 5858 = 5847.0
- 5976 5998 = 5997.0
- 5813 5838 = 5832.0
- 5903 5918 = 5909.5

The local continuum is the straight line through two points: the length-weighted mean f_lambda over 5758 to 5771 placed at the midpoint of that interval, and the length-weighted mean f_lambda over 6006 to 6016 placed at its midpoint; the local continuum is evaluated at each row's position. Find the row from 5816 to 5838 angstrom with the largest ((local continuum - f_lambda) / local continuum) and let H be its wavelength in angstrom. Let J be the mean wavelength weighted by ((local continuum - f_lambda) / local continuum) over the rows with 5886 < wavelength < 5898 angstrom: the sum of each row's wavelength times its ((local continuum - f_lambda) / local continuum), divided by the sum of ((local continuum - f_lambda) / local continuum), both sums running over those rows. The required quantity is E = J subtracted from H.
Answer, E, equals -70.5 angstrom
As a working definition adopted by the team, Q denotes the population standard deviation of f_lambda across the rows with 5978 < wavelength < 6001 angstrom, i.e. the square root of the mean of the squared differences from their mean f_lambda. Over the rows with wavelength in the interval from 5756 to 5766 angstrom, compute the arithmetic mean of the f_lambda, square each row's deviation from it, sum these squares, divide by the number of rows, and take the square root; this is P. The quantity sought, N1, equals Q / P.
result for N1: 1.24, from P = 0.7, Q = 0.87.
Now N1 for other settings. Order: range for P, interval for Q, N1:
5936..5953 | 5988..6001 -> 2.21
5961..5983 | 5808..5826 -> 1.23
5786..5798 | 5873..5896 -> 1.09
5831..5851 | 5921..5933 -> 0.66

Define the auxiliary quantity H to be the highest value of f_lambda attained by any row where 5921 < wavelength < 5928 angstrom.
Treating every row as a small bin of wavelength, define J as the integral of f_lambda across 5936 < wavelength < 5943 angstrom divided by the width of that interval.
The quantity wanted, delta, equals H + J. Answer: 20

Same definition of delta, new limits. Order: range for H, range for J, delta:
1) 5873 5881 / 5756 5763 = 21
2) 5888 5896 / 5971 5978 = 17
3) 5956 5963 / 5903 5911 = 17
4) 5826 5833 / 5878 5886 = 22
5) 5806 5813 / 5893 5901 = 20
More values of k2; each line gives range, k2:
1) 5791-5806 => 5.4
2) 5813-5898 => -9.8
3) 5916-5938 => 2.1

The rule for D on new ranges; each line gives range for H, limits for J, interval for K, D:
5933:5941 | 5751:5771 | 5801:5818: 1.1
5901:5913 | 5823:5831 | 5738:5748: -13.5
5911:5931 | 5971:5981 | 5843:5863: -1.0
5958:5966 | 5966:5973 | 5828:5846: 1.0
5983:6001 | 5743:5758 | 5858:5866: 0.5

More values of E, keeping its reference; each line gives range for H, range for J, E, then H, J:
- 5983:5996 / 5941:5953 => 37.4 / 5984.5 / 5947.1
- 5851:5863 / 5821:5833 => 30.7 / 5854.5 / 5823.8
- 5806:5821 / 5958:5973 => -146.5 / 5817.0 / 5963.5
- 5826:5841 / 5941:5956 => -121.6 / 5827.0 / 5948.6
